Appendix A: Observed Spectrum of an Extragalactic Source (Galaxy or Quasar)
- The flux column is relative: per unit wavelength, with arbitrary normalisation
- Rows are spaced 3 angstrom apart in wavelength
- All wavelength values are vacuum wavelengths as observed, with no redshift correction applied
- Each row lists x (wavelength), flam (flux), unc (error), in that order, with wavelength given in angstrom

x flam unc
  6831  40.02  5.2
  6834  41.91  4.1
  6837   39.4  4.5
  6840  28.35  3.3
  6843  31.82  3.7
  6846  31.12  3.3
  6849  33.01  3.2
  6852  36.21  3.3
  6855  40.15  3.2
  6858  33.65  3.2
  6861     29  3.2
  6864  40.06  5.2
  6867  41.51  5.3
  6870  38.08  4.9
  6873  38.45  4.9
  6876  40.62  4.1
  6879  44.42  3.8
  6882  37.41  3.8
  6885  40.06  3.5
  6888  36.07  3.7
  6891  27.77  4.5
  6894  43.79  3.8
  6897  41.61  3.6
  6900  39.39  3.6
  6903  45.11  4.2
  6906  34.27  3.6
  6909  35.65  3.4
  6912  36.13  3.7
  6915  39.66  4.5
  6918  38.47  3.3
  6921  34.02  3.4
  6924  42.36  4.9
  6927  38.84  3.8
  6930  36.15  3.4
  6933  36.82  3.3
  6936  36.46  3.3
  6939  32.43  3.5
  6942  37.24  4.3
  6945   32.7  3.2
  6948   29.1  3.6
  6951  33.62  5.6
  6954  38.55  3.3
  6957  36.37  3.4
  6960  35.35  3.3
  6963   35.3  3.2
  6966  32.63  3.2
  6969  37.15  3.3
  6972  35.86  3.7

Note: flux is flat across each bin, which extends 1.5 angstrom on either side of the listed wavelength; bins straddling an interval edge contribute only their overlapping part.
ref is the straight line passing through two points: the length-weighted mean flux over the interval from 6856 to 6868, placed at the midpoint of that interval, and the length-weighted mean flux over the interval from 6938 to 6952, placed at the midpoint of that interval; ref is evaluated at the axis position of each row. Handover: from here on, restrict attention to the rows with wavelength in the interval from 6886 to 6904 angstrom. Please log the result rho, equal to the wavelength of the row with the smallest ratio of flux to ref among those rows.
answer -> 6891 angstrom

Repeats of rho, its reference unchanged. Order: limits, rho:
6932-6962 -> 6948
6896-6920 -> 6906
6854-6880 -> 6861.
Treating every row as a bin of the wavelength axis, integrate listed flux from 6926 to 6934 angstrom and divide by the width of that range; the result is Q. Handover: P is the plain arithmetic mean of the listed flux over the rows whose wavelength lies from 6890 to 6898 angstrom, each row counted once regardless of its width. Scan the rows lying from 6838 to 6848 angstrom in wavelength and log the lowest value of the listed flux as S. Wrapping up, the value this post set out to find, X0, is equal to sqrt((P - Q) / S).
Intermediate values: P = 37.7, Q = 37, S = 28.35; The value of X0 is 0.14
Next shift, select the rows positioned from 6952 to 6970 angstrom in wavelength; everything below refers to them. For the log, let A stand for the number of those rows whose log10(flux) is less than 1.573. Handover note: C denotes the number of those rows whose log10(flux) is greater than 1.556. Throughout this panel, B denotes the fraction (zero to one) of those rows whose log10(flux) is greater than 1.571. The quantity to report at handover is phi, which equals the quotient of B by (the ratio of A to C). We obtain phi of 0.1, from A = 5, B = 0.2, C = 3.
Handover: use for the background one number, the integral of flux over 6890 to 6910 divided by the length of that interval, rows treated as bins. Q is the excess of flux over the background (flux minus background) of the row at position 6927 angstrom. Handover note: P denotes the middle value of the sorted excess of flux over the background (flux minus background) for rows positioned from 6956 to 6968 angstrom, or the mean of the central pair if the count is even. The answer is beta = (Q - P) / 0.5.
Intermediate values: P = -3.2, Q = 0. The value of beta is 7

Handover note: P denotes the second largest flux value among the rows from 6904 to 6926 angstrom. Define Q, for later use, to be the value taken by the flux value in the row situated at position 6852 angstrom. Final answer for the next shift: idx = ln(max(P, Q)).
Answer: 3.68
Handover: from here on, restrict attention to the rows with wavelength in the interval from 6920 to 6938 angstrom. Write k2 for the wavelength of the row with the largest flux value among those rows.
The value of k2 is 6924 angstrom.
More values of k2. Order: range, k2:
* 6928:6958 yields 6954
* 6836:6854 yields 6837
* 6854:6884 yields 6879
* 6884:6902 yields 6894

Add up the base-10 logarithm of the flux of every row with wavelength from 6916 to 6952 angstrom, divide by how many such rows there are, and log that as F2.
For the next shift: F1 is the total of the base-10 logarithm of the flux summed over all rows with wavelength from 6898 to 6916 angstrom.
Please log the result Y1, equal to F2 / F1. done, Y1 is 0.16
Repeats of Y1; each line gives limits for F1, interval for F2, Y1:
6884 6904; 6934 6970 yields 0.14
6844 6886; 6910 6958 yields 0.07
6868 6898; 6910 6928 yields 0.10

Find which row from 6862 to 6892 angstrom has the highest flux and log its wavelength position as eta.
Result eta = 6879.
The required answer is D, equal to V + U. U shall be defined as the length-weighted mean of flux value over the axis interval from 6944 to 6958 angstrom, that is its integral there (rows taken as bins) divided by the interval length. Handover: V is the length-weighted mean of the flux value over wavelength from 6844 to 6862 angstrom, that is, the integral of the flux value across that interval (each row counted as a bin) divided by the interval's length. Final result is 68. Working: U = 34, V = 33.9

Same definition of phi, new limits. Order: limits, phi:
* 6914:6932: 1.7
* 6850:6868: 0.7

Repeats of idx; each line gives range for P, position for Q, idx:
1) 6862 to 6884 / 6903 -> 3.81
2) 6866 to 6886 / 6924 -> 3.75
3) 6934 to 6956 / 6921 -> 3.62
